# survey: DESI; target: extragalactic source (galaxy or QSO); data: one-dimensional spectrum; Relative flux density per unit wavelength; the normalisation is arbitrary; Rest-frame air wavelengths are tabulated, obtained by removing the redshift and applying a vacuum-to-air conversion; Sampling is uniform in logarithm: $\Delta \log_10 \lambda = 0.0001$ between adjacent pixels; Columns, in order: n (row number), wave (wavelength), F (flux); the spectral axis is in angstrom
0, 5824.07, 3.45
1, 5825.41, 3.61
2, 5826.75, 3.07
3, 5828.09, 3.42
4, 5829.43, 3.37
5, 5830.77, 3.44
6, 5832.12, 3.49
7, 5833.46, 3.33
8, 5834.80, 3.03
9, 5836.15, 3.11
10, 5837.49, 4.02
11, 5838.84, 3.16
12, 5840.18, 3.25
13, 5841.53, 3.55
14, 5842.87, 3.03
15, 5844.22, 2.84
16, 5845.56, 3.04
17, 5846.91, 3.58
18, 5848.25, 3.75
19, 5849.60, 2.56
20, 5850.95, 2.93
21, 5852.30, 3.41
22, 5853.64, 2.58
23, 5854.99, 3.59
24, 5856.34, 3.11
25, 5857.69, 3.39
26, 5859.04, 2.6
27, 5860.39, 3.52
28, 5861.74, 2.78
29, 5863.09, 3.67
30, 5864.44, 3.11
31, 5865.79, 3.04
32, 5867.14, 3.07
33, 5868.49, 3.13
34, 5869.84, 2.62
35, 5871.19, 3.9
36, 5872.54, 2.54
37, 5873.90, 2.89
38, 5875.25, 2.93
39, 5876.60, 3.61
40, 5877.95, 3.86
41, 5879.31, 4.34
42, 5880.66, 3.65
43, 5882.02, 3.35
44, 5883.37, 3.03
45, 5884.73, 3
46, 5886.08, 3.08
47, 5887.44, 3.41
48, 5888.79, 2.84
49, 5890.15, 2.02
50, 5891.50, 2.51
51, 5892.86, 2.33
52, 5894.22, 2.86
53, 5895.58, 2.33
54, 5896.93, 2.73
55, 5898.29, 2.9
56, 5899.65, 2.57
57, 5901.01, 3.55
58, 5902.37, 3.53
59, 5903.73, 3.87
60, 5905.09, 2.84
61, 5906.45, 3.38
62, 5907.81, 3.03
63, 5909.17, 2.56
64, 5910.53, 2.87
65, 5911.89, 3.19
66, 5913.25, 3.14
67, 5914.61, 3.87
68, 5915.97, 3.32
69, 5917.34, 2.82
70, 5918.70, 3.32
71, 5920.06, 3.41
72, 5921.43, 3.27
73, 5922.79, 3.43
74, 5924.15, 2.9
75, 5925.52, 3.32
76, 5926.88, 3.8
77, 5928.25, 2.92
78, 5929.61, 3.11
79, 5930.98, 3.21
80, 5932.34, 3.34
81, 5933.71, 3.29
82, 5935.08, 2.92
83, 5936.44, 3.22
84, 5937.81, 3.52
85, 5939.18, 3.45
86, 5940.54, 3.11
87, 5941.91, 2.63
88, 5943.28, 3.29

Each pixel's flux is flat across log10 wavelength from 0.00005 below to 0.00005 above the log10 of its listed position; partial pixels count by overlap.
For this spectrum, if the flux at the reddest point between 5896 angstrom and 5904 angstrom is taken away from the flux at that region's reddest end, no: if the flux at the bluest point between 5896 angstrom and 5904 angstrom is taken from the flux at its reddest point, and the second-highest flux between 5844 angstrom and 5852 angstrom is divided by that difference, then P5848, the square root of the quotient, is 2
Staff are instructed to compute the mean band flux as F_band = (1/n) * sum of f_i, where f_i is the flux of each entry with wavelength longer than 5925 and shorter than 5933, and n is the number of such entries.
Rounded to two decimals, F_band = 3.28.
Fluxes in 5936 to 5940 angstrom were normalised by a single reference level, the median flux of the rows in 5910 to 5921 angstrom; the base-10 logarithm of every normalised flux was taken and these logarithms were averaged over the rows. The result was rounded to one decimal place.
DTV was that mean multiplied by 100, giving 1.8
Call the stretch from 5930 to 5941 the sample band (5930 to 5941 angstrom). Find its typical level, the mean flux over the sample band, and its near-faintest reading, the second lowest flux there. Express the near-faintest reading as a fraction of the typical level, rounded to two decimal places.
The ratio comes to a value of 0.95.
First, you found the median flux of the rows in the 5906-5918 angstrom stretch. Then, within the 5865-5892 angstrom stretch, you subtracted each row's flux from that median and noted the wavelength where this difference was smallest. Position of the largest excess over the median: 5879.31 angstrom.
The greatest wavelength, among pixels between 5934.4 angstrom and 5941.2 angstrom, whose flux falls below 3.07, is 5935.08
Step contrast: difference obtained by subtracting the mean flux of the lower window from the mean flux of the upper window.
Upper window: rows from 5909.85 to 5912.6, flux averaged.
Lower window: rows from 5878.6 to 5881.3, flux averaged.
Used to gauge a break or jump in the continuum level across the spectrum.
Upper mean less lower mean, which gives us -1.0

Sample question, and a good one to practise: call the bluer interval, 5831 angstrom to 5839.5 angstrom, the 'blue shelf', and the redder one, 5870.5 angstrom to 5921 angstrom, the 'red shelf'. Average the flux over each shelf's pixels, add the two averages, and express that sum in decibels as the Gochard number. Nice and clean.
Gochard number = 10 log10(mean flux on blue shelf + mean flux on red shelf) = 8.11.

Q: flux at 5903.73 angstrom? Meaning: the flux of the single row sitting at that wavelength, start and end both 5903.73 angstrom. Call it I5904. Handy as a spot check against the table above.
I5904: 3.87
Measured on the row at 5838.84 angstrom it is 3.16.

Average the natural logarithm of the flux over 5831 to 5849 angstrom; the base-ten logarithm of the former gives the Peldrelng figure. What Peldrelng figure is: 0.078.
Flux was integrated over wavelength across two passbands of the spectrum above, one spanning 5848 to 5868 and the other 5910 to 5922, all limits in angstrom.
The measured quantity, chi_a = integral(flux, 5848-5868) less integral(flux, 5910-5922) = 24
